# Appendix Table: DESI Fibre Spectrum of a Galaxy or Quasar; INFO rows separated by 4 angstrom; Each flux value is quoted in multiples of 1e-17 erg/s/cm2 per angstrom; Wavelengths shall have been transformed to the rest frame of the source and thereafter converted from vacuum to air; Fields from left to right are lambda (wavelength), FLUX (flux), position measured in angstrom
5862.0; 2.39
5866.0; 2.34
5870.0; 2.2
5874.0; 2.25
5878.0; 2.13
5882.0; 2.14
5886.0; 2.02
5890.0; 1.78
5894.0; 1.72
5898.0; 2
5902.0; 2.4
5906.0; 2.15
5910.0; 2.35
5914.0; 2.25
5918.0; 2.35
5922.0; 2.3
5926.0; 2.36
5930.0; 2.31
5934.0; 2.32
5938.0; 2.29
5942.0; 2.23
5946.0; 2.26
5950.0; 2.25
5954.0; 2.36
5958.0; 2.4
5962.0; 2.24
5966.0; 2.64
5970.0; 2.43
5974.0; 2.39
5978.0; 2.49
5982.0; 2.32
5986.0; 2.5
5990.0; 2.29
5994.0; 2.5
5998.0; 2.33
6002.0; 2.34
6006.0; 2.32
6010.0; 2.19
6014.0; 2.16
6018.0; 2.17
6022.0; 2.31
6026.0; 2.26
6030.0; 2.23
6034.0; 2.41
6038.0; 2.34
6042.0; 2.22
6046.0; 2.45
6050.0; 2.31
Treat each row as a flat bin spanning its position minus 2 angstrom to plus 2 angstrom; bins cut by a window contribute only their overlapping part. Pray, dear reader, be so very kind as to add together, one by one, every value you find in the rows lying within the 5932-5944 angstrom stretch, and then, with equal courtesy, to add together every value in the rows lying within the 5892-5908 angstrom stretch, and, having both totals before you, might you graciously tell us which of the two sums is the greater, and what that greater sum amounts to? 8.3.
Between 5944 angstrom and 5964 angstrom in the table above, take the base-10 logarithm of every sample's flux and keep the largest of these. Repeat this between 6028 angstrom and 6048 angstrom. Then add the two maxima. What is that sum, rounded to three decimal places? 0.769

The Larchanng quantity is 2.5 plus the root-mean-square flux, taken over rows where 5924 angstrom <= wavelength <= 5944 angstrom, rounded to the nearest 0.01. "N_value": 4.80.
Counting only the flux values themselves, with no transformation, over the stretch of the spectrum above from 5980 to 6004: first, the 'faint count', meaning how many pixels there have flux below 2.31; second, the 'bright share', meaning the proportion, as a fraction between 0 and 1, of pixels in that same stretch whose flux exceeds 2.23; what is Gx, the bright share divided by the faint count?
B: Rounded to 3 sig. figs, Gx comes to 1.00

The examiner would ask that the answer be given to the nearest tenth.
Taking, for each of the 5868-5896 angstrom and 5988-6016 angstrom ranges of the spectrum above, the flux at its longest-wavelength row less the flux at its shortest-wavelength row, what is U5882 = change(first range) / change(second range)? 3.7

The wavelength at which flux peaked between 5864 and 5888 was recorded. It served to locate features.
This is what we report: 5866.0 angstrom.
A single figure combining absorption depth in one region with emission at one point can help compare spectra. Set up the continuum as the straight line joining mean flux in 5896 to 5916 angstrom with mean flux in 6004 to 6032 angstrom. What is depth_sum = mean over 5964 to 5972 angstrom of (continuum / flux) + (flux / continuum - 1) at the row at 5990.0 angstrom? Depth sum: 0.91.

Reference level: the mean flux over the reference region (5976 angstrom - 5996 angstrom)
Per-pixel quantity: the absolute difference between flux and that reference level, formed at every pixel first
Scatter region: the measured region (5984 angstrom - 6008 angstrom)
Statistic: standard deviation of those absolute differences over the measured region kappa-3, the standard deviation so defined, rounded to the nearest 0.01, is 0.02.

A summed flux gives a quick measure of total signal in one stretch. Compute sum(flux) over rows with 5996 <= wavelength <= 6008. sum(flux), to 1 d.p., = 7.0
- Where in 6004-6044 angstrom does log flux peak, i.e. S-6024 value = 6034.0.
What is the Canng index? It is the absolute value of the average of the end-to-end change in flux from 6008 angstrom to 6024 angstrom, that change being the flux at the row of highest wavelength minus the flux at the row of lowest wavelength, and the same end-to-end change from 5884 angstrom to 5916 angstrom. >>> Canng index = 0.175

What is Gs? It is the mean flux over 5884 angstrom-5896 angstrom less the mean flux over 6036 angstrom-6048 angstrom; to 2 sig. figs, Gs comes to -0.50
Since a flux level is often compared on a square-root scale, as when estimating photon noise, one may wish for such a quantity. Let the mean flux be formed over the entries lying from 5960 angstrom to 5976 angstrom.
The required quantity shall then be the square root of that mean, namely 1.56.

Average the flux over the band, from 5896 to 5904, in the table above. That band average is 2.20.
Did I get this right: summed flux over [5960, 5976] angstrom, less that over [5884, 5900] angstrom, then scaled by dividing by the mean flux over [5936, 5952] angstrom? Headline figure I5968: 0.97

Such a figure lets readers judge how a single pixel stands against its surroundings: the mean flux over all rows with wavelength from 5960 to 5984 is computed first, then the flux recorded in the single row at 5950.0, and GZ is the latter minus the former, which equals -0.17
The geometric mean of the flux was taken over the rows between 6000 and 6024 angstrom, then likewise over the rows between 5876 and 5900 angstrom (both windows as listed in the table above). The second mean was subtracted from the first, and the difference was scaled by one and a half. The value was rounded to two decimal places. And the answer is 0.43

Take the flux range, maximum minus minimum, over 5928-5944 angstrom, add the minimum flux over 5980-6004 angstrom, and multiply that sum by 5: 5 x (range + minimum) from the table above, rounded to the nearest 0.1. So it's 11.9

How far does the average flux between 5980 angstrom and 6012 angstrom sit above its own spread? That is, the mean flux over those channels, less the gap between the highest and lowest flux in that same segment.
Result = 2.04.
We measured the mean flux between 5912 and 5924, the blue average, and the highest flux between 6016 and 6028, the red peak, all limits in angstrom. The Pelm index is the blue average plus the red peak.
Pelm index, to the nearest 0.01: 4.61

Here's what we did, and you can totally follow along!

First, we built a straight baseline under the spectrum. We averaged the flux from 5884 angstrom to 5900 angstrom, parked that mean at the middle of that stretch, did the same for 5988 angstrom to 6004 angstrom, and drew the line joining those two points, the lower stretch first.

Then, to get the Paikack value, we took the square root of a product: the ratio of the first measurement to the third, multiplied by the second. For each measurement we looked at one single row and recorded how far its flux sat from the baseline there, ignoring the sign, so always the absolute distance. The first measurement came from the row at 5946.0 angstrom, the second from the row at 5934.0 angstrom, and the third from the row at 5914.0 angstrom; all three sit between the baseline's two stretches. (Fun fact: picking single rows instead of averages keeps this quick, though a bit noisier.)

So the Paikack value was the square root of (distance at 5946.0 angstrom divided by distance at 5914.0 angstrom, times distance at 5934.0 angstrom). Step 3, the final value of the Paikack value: 0.34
